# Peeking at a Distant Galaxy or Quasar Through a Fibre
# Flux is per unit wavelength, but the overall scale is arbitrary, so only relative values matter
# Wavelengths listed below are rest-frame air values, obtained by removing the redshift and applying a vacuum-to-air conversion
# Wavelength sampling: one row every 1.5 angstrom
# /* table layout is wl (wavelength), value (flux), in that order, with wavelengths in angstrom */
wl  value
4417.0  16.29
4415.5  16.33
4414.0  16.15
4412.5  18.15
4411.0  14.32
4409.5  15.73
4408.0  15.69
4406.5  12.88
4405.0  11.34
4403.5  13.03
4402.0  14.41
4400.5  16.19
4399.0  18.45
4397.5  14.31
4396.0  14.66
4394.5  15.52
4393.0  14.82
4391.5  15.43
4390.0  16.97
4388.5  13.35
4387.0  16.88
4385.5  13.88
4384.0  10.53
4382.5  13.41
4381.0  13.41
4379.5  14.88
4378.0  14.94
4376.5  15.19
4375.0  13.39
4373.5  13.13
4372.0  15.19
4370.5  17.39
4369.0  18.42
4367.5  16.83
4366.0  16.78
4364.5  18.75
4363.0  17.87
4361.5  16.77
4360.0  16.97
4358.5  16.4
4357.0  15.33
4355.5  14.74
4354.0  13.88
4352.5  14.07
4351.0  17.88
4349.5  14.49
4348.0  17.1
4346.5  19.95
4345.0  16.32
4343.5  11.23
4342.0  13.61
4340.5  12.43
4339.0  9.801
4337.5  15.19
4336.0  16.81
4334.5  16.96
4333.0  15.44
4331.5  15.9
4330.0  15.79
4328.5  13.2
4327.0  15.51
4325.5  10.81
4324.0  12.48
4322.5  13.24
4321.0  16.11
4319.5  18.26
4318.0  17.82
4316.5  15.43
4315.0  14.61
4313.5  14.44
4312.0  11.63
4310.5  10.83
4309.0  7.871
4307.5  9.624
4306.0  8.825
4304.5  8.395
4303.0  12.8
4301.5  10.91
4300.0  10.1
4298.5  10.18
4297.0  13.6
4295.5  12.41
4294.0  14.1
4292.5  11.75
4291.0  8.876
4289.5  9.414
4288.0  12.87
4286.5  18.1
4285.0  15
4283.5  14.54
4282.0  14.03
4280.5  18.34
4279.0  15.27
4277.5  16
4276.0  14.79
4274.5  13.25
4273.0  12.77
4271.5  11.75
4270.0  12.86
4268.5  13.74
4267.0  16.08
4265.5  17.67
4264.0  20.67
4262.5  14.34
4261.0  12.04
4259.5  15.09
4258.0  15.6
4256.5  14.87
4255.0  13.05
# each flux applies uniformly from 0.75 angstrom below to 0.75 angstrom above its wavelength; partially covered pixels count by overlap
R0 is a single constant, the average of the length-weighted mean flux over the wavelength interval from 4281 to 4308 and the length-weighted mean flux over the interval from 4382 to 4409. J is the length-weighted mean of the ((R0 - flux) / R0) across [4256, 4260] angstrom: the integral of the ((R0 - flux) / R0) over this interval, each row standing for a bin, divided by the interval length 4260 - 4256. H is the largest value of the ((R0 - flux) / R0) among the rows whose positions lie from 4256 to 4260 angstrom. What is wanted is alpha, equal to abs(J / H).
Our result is 1.2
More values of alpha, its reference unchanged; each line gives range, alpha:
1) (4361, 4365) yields 1.3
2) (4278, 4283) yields 3.5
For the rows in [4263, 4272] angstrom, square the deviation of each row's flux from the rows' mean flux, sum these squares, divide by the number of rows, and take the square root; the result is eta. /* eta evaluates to 3.1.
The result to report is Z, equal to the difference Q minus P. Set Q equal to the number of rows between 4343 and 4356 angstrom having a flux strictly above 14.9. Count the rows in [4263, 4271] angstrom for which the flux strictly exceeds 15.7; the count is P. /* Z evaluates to 1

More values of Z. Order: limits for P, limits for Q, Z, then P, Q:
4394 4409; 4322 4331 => 0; 2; 2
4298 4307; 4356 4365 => 6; 0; 6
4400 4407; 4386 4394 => 2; 1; 3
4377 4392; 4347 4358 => 1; 2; 3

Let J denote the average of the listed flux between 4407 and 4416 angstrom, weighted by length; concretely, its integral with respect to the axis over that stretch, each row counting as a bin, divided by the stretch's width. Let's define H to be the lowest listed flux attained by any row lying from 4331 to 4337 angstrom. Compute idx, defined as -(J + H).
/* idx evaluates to -31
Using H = 15.44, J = 16.0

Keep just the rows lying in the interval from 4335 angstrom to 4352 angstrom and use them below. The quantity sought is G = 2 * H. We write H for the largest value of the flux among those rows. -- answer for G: 39.9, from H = 19.95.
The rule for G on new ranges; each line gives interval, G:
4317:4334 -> 36.5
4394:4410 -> 36.9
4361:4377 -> 37.5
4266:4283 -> 36.7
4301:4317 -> 30.9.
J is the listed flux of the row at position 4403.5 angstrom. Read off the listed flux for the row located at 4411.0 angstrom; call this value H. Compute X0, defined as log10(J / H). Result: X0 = -0.04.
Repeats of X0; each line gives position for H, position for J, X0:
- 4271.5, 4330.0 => 0.13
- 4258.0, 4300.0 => -0.19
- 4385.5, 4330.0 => 0.06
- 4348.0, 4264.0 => 0.08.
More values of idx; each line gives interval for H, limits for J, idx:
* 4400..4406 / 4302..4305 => -22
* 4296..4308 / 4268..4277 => -22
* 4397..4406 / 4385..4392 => -27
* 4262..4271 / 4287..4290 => -25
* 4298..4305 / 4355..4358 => -24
